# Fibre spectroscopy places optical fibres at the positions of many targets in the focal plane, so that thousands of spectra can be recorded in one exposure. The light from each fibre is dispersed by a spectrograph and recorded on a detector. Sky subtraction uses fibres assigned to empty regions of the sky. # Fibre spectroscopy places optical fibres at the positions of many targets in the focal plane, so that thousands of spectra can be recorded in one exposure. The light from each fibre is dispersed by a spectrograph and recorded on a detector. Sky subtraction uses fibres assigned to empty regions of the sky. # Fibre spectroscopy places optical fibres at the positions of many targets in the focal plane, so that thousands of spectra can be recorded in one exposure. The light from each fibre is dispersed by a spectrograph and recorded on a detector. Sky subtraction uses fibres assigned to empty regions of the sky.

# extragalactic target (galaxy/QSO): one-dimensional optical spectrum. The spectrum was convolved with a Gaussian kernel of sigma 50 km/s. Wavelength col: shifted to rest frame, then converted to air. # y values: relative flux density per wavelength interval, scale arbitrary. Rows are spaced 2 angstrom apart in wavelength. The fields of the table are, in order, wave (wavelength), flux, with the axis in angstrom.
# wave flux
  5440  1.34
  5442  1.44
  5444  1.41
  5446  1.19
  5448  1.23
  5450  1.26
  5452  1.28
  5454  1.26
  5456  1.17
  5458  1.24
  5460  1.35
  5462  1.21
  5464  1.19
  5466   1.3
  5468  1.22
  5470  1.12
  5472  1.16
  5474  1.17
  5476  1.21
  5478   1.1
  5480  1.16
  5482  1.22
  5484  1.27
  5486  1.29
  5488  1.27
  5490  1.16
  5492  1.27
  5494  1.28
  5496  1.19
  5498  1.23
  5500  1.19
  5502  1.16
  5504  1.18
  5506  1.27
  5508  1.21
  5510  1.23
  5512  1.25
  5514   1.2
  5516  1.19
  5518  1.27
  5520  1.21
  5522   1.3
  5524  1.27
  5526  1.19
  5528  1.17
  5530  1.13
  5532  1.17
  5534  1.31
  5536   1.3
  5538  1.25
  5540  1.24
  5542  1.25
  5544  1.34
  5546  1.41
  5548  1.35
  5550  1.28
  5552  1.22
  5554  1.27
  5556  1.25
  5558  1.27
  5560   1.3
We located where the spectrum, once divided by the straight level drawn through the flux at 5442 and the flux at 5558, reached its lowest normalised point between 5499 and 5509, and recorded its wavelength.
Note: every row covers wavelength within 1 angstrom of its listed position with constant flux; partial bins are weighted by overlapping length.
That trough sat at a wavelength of 5502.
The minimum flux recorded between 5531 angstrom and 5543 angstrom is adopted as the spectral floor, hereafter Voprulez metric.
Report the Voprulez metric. 1.17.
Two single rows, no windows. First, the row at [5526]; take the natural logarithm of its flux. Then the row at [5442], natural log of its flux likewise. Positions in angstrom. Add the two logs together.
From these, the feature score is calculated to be 0.54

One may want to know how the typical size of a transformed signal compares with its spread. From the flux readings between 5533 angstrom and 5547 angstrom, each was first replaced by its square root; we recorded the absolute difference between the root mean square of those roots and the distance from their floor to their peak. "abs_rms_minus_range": 1.07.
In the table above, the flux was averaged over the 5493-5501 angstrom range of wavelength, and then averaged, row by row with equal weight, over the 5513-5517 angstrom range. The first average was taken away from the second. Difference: -0.03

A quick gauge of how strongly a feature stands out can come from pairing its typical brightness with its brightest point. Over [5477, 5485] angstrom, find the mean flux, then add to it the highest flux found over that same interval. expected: 2.46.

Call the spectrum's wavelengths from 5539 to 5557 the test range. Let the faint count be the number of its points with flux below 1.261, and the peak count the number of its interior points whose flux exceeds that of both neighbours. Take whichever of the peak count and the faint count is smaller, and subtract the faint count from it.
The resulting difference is -2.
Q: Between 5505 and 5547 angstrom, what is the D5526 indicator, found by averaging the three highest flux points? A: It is 1.35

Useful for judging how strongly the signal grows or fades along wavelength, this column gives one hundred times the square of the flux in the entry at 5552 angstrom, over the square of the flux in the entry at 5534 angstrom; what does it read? 87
